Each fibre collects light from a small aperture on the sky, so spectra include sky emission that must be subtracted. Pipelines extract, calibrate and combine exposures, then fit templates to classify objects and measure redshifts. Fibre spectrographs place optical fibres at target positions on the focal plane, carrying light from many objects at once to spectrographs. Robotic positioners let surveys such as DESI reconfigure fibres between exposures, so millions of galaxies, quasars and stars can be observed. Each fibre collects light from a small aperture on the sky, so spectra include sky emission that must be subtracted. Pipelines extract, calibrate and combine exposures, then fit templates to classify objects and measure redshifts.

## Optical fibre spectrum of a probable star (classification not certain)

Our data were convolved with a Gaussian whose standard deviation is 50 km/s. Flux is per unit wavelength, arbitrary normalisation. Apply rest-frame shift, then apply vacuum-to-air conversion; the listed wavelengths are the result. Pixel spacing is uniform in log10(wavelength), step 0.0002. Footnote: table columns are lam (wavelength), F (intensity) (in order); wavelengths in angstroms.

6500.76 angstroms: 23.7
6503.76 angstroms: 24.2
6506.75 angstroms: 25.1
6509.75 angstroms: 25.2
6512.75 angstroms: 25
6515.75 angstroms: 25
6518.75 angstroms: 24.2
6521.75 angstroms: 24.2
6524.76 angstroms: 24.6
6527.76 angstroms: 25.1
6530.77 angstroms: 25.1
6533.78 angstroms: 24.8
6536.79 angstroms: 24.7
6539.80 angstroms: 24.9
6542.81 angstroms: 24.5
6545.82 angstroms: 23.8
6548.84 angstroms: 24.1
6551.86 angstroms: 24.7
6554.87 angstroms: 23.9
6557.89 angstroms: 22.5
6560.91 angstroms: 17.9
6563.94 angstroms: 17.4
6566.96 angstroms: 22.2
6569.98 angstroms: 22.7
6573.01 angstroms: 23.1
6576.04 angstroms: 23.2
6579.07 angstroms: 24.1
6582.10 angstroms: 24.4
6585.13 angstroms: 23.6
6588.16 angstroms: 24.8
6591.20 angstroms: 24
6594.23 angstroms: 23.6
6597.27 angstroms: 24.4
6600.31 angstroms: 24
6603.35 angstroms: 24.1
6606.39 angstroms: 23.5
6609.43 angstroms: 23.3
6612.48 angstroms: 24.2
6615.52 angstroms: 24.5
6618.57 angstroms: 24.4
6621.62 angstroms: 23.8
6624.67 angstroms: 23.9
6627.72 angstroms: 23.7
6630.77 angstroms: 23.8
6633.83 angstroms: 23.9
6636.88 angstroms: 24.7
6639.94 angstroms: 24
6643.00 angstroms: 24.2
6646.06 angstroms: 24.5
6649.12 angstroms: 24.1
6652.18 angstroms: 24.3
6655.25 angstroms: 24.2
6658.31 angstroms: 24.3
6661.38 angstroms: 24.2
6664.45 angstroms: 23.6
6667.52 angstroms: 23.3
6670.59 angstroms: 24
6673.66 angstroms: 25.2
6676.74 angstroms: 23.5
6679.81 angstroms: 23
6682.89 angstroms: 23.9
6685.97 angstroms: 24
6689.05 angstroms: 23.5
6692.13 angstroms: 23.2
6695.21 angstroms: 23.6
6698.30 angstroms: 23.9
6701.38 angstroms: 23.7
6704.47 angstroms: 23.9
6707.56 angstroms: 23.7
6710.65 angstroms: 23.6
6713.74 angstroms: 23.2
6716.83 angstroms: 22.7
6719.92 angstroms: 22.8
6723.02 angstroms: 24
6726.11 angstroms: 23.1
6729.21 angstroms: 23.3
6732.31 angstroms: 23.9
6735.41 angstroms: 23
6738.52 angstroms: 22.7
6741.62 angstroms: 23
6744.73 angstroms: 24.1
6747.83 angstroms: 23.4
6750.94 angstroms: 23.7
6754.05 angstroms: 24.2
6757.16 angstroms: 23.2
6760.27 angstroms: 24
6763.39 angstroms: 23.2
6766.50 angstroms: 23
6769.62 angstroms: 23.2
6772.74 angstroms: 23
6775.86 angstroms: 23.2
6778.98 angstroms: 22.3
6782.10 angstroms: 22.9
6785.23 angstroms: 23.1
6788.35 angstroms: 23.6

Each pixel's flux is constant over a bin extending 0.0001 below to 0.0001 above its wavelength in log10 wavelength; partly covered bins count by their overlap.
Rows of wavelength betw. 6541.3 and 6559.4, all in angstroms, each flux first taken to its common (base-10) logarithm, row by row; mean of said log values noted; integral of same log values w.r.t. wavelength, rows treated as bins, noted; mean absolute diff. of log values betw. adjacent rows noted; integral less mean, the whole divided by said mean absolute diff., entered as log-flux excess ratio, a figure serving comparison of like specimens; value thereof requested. 1703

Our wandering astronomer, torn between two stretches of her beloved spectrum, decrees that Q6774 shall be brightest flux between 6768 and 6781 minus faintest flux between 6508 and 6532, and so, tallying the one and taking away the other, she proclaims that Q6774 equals -1.0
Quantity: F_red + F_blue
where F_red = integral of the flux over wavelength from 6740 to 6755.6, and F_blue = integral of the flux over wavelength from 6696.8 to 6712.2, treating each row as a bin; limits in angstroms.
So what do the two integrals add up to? 735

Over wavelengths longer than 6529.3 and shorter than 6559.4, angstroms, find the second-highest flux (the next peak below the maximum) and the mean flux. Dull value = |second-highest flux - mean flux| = 0.60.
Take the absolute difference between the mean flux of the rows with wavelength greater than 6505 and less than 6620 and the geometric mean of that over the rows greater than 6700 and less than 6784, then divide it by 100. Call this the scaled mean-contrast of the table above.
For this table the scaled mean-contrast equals 0.0048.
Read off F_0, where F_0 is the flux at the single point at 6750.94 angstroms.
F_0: 23.7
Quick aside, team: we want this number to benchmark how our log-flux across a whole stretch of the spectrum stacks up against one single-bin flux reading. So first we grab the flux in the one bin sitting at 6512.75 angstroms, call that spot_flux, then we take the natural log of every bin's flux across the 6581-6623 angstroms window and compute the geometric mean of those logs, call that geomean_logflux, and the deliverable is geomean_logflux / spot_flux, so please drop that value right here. 0.127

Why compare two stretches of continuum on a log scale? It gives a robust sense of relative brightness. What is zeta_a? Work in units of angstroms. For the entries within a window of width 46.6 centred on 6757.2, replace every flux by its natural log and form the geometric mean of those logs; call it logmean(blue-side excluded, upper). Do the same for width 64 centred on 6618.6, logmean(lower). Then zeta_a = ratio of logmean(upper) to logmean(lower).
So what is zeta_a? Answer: 0.99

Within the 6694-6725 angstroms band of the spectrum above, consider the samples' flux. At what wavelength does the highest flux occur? 6723.02 angstroms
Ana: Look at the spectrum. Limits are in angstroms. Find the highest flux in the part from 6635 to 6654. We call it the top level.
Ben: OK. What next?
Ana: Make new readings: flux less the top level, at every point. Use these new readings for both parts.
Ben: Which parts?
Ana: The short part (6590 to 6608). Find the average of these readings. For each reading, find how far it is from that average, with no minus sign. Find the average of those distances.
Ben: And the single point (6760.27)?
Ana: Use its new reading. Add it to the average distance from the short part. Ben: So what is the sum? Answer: -0.4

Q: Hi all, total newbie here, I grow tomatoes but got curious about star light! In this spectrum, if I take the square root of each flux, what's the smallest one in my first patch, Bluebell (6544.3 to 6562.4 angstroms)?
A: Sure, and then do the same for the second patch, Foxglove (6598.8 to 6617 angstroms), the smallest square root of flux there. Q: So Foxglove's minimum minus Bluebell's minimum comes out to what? 0.60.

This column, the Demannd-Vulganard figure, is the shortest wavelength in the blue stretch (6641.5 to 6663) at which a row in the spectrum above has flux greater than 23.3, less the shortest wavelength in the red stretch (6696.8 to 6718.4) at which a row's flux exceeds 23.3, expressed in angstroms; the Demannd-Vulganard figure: -55.3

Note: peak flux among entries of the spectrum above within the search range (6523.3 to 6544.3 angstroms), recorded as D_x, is 25.1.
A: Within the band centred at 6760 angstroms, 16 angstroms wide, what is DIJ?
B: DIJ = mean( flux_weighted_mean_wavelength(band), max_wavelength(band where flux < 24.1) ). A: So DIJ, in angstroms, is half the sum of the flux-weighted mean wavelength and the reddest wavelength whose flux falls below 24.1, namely 6763.4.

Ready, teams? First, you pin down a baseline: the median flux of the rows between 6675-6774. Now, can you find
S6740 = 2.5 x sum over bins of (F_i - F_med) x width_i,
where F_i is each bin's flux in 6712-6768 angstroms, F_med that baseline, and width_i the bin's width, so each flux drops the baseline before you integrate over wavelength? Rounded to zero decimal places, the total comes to -12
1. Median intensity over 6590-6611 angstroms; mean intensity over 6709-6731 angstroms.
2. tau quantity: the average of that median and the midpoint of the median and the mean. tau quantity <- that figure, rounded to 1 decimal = 23.8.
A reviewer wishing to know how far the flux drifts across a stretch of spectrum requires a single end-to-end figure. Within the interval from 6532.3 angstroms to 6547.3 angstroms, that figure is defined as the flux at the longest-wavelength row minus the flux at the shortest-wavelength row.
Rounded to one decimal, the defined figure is -1.0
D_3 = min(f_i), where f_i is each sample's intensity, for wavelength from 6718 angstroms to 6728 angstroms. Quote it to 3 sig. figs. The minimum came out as 22.8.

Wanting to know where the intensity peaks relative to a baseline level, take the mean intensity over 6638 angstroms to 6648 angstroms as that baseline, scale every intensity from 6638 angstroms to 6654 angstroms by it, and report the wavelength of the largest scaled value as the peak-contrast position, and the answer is 6646.06 angstroms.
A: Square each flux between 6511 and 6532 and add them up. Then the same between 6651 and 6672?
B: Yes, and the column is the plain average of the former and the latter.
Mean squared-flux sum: 4157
